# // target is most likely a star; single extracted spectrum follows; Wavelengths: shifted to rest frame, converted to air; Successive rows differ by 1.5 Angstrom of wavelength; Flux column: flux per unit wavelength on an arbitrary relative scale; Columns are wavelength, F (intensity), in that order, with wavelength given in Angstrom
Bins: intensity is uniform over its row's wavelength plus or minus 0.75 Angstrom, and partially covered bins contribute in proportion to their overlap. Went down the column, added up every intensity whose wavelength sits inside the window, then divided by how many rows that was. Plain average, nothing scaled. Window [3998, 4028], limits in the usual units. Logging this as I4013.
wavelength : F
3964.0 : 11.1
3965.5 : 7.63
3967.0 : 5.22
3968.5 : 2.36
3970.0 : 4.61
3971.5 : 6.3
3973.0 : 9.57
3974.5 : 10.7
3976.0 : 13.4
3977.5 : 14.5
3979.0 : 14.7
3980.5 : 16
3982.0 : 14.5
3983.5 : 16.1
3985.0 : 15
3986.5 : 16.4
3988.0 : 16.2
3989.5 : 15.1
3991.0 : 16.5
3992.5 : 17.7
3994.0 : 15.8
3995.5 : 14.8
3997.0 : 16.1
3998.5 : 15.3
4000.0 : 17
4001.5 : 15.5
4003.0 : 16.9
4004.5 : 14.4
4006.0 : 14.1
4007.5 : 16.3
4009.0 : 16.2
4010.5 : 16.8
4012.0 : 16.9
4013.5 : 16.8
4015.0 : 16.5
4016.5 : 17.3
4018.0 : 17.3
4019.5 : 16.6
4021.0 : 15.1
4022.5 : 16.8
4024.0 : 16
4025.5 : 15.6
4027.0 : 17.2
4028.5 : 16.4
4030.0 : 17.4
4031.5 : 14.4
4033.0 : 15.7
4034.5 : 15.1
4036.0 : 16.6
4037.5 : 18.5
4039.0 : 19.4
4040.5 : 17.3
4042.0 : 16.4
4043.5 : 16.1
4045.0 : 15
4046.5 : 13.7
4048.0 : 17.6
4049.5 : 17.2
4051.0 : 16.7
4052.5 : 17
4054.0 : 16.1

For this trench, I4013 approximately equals 16.2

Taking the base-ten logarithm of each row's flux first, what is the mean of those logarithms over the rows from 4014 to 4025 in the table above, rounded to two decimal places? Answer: 1.22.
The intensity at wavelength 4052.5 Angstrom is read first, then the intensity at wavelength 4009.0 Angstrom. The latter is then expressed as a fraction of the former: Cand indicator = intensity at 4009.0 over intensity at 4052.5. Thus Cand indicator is 0.953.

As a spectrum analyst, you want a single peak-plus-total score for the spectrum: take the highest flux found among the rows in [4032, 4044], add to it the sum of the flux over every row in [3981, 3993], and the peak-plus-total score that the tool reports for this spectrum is 147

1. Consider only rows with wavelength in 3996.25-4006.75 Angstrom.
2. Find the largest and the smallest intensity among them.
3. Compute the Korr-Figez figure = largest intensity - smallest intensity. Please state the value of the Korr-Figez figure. 2.9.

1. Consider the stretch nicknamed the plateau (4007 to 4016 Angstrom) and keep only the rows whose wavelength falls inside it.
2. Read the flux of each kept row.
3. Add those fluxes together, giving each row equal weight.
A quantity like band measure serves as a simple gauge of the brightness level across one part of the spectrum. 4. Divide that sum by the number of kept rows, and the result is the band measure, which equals 16.6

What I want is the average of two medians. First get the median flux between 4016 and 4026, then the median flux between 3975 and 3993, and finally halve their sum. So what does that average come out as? 16.1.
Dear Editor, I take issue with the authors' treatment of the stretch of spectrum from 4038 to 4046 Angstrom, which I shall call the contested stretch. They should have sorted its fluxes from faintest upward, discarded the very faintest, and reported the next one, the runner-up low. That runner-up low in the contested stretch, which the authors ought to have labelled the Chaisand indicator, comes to 16.1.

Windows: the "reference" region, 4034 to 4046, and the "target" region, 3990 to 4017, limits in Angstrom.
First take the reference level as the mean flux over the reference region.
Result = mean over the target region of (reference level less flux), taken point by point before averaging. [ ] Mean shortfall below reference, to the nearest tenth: 0.6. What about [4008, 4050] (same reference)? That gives 0.3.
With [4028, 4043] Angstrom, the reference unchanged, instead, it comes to 0.1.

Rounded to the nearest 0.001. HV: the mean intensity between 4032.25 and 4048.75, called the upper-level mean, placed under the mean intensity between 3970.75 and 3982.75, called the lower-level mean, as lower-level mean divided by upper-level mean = 0.755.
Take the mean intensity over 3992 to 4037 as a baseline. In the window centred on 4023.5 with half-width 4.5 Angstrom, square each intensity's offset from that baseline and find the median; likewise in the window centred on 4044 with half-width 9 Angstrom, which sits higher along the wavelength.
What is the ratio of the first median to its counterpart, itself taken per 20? 0.015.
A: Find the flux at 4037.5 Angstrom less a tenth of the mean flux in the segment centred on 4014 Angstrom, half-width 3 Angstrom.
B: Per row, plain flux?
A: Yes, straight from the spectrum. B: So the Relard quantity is 16.8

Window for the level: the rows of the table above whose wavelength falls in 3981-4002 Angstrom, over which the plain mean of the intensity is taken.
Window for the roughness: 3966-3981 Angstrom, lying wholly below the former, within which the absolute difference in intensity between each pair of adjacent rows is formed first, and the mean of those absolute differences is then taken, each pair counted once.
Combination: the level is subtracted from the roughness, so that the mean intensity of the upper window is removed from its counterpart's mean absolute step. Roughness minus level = -14.0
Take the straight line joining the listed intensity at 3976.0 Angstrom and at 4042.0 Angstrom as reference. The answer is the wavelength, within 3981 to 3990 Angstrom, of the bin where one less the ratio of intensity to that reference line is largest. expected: 3982.0 Angstrom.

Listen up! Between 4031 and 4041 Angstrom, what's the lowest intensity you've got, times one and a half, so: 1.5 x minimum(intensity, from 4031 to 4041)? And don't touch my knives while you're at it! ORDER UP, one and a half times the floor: 21.6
